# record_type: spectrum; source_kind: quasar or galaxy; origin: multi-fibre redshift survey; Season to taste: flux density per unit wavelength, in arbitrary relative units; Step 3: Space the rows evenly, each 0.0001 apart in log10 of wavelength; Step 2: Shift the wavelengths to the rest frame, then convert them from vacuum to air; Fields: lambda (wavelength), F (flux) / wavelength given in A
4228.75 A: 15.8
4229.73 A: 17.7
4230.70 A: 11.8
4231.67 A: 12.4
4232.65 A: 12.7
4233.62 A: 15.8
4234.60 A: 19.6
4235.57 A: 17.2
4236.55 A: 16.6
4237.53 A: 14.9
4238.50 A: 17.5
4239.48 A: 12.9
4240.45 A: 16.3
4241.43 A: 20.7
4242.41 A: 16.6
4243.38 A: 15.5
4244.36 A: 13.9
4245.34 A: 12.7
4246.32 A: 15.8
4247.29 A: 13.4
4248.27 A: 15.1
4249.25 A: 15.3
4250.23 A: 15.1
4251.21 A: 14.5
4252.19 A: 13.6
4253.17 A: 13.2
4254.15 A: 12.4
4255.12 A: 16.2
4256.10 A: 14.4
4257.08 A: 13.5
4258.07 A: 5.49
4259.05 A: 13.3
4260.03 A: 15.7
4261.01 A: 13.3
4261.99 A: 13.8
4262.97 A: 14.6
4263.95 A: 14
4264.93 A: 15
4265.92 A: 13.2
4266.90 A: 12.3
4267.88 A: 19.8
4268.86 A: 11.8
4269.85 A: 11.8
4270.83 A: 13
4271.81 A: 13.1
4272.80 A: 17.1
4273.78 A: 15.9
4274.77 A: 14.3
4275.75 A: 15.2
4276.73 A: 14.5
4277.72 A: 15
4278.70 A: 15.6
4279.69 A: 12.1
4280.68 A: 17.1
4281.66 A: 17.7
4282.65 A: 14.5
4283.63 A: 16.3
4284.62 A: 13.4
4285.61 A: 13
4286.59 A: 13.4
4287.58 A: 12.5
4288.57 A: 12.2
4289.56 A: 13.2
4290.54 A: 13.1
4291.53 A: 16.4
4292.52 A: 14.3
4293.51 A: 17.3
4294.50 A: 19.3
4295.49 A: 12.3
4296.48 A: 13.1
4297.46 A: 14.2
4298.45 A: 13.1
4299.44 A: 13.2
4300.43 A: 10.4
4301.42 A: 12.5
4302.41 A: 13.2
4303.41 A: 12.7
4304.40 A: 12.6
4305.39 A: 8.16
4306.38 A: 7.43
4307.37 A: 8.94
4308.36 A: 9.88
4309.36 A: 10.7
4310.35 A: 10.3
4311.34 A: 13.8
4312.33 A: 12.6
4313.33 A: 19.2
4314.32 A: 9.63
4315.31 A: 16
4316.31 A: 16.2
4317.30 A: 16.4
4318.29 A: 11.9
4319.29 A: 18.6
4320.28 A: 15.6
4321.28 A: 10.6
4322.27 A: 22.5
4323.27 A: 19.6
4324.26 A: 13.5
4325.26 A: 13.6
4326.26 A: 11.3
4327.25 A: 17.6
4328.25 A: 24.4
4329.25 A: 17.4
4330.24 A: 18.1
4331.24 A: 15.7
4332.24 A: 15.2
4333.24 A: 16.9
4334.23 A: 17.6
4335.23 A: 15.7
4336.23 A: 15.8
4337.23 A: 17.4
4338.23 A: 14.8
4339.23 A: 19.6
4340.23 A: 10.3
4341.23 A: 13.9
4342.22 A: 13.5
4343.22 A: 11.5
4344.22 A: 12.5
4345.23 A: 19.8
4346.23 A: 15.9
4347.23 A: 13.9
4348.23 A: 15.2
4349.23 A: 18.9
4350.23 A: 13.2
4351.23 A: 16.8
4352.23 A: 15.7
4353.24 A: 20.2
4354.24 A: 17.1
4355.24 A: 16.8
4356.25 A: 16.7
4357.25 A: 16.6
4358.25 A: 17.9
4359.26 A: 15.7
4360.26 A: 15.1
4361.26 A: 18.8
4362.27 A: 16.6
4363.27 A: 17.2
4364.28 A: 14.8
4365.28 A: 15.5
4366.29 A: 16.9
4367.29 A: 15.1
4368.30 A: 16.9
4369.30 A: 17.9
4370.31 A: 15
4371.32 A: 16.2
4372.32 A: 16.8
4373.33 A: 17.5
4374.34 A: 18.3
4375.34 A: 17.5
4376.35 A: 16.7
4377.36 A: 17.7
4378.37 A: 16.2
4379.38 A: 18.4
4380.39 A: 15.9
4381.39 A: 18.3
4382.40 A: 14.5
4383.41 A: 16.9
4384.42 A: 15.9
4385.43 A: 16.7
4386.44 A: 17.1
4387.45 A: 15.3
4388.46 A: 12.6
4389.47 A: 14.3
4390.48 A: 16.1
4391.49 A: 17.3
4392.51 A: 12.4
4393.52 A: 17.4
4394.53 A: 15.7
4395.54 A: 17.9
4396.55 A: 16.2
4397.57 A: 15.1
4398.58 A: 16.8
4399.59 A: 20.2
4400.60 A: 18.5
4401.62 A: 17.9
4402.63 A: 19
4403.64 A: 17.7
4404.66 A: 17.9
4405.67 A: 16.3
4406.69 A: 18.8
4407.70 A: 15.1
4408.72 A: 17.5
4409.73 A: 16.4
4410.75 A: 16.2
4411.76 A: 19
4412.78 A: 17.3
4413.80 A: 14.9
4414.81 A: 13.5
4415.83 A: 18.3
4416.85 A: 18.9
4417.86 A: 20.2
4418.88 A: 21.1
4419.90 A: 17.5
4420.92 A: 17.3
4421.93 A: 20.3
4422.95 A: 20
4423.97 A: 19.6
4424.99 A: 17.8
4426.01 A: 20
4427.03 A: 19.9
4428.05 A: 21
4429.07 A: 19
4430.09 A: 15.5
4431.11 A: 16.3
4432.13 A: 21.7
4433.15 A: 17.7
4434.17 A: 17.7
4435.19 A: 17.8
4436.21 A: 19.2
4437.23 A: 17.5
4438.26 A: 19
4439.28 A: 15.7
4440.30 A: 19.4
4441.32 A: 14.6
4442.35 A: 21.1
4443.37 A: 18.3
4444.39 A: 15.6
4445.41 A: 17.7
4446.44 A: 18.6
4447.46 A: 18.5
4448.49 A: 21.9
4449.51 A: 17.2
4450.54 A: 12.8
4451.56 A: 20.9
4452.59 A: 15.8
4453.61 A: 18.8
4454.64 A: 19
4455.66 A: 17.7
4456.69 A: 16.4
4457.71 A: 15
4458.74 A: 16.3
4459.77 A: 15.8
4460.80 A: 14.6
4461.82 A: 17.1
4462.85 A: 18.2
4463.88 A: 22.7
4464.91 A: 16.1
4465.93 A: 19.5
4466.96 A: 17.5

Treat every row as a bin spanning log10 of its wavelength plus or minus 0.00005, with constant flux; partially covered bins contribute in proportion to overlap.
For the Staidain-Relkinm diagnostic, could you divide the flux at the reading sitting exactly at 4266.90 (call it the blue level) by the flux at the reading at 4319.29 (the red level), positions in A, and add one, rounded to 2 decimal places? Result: 1.66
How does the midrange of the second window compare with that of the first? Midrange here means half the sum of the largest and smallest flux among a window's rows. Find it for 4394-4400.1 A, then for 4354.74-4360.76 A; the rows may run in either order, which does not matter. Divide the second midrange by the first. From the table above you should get 0.93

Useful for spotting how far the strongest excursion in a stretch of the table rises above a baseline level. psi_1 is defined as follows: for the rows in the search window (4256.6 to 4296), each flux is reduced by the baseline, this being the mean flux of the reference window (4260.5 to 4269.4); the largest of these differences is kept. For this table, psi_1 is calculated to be 5.6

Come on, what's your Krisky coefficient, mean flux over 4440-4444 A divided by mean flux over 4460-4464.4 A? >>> 1.01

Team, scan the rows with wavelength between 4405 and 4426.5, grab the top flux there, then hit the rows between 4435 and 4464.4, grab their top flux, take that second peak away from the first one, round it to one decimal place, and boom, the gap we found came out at -1.6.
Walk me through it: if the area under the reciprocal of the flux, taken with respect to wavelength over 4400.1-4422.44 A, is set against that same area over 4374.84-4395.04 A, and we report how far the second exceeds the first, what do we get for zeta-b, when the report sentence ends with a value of 0.0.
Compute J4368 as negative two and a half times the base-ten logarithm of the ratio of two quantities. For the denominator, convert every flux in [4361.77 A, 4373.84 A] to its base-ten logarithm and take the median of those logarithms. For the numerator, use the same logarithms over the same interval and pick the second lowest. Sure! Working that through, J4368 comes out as 0.042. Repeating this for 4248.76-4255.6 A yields 0.039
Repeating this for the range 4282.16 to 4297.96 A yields 0.036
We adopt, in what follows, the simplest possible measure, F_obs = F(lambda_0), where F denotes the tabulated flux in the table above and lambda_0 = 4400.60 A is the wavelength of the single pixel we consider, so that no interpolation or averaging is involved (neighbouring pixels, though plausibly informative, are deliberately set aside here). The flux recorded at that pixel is 18.5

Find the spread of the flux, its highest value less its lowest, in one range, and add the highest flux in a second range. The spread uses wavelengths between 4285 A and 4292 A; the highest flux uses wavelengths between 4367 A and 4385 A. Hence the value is 22.6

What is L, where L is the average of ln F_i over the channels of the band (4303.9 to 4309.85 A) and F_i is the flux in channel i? 2.25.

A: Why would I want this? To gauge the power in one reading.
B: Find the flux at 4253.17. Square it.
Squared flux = 174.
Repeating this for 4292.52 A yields 204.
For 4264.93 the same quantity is 225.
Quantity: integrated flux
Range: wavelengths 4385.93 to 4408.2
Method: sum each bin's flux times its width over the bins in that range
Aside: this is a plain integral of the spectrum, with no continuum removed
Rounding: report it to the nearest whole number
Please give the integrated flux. 370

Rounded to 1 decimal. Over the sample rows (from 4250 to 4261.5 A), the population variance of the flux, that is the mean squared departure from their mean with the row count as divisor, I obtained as 6.8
